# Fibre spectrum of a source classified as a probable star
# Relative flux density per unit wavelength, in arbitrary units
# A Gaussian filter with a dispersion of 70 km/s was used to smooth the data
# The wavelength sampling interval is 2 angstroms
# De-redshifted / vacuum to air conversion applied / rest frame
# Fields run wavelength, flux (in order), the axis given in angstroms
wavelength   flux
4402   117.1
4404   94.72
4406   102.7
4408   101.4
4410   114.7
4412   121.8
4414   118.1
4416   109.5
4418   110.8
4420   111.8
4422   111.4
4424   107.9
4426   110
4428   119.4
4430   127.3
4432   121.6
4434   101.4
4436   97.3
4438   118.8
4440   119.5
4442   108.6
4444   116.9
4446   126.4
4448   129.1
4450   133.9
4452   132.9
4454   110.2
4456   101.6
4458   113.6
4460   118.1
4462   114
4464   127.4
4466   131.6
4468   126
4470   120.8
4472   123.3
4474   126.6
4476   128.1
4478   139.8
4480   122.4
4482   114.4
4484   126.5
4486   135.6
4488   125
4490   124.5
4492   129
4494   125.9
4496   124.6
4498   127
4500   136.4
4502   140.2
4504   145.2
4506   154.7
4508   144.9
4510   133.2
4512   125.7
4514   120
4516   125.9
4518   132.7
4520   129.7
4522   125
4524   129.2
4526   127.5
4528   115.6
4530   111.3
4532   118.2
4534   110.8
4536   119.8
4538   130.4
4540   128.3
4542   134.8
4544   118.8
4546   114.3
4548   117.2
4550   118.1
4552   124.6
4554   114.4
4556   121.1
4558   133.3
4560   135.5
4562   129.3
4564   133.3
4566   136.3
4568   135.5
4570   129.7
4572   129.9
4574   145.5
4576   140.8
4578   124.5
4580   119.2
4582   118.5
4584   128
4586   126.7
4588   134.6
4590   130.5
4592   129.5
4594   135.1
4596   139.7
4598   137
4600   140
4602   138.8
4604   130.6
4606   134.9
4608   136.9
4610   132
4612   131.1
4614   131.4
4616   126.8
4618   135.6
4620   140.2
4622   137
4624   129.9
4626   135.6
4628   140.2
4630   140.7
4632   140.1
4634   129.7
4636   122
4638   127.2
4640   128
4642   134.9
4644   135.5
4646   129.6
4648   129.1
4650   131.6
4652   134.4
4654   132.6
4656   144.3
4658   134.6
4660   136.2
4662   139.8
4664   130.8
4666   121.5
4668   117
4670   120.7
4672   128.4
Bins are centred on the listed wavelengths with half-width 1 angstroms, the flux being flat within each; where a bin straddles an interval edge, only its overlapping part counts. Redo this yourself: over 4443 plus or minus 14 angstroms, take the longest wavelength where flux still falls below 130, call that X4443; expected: 4456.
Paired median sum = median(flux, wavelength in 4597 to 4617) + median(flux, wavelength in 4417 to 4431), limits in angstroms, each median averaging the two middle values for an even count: 245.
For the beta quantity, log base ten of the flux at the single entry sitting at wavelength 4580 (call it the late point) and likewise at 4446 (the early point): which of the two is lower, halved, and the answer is 1.038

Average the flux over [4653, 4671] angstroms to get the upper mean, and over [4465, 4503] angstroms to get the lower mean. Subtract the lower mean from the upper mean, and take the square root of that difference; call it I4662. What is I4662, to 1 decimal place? 1.7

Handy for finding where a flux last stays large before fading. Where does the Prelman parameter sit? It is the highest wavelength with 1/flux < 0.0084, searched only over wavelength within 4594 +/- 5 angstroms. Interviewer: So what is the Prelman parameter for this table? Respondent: 4598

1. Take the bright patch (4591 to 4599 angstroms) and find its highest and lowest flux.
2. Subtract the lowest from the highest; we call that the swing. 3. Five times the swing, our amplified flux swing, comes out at 51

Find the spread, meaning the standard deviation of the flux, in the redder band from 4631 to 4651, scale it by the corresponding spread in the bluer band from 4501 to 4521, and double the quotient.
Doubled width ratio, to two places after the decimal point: 0.94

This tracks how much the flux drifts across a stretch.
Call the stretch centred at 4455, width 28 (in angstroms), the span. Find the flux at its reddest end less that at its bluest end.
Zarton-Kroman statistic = 17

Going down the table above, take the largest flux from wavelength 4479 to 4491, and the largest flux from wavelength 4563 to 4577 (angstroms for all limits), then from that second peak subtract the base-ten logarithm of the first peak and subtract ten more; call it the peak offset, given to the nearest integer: 133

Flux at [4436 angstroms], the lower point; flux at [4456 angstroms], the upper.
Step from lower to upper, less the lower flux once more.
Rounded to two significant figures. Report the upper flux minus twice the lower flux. -93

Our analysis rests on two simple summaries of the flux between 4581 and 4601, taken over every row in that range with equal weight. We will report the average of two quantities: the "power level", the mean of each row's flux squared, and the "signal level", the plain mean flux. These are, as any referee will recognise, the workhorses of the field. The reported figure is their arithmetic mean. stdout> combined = 8793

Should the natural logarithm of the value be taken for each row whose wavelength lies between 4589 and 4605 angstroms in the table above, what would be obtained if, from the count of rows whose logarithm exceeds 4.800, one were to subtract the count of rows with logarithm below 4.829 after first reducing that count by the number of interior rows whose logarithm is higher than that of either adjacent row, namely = 10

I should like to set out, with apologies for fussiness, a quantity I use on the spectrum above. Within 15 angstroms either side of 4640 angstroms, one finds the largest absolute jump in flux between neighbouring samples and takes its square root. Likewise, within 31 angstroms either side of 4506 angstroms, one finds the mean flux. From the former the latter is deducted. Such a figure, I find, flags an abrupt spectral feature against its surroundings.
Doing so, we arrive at -125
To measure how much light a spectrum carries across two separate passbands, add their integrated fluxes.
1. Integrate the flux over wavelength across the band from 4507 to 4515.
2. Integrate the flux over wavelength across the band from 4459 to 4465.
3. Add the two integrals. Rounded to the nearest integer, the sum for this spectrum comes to 1767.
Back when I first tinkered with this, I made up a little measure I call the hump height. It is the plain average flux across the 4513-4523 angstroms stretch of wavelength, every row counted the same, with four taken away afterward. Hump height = 123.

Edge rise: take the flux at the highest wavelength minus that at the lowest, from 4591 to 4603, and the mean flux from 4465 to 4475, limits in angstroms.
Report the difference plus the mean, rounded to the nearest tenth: 135.0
